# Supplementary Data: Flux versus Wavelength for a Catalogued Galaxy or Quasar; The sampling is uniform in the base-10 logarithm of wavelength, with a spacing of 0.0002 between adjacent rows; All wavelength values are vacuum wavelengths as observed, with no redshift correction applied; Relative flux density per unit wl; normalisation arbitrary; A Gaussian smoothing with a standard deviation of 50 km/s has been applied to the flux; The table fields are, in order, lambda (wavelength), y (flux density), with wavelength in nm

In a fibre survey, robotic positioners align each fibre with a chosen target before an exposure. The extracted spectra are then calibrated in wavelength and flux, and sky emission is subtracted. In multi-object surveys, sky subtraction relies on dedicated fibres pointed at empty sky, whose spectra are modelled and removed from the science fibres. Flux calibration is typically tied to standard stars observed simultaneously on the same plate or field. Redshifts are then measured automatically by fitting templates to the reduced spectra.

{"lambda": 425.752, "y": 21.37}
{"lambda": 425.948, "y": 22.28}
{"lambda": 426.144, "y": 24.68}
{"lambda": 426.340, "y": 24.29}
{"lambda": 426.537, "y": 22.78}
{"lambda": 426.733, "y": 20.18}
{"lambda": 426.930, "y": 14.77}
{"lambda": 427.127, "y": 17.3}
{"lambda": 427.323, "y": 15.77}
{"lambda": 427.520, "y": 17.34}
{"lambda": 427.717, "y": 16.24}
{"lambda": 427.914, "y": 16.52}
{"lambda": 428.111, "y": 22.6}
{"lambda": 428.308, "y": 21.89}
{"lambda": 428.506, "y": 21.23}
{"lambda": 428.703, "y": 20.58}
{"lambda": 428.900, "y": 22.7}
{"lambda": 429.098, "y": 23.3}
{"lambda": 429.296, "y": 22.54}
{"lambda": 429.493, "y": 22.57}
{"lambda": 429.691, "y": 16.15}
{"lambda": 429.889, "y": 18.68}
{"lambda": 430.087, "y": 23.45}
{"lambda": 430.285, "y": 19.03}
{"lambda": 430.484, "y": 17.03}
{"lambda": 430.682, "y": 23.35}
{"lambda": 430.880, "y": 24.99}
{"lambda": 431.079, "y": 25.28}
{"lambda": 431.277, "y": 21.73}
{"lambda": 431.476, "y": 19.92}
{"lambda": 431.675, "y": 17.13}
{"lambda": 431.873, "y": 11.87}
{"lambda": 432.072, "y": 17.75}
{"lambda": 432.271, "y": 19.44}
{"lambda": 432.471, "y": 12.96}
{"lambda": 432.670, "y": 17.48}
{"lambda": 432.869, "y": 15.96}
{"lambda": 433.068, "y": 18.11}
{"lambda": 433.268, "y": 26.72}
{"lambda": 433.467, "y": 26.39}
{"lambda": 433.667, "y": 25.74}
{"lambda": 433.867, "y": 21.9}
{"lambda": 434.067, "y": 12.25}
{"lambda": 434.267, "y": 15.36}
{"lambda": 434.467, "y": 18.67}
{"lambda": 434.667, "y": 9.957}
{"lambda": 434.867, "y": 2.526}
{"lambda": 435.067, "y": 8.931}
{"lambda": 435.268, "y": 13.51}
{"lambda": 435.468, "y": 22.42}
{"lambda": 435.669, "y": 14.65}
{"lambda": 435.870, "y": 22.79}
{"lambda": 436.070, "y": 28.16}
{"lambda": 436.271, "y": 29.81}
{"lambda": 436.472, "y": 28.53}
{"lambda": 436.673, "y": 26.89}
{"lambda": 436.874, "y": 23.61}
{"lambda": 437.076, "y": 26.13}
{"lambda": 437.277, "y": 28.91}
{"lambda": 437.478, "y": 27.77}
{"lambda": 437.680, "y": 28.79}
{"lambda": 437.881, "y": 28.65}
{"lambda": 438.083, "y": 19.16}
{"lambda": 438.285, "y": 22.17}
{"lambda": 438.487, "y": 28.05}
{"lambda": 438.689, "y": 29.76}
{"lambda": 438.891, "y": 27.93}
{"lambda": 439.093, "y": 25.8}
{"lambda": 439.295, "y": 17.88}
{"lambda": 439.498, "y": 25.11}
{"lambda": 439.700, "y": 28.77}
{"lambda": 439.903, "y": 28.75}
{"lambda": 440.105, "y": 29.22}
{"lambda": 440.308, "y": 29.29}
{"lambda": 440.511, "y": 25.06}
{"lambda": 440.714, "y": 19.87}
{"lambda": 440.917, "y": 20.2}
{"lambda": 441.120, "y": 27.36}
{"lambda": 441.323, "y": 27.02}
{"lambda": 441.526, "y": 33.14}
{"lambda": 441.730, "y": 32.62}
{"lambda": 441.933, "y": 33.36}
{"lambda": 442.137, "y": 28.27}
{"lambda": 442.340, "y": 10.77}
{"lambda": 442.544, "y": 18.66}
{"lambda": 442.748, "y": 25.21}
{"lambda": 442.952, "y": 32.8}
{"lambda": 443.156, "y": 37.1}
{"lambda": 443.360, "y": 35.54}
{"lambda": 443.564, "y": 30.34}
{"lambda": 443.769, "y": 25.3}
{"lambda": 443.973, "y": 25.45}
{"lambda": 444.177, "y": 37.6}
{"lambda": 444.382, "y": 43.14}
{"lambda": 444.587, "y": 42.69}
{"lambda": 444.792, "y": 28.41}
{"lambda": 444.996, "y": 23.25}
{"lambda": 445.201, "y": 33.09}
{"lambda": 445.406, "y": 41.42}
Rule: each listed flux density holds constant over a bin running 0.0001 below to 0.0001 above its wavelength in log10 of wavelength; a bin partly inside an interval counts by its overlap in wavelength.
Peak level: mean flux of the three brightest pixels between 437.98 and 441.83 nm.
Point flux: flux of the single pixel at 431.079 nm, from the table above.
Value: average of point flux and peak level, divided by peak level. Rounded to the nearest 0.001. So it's 0.897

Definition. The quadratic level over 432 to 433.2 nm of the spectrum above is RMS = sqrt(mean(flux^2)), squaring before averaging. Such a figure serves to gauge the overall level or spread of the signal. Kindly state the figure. 17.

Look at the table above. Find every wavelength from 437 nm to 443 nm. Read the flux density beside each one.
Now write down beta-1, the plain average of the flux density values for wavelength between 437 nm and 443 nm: 26.2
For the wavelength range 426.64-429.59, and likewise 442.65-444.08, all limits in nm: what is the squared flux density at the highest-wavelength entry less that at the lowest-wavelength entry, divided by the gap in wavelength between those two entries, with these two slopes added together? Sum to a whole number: 47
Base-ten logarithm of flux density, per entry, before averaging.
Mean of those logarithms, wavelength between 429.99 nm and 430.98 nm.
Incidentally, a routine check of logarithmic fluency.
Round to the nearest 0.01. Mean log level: 1.33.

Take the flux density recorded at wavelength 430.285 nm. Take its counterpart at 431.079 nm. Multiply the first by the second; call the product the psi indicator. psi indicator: 481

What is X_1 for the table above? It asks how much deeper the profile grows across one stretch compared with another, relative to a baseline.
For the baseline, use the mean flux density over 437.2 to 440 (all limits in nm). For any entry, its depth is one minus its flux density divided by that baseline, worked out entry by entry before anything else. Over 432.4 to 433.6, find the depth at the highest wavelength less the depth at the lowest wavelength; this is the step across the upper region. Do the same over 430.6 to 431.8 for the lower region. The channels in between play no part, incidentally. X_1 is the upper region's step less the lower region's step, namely -0.75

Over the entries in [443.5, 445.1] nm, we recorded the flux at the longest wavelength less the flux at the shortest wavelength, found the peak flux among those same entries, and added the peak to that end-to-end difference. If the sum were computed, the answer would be 36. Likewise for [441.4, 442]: 34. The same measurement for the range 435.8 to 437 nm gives 31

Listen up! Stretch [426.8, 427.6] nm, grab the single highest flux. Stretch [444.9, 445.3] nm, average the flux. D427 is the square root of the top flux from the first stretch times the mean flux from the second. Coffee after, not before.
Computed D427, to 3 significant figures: 22.1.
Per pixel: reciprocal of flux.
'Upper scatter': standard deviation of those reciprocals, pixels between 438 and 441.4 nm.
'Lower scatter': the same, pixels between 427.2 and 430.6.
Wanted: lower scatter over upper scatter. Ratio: 1.1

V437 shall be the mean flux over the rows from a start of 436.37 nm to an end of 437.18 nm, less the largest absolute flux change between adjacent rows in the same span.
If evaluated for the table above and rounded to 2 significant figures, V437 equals 23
